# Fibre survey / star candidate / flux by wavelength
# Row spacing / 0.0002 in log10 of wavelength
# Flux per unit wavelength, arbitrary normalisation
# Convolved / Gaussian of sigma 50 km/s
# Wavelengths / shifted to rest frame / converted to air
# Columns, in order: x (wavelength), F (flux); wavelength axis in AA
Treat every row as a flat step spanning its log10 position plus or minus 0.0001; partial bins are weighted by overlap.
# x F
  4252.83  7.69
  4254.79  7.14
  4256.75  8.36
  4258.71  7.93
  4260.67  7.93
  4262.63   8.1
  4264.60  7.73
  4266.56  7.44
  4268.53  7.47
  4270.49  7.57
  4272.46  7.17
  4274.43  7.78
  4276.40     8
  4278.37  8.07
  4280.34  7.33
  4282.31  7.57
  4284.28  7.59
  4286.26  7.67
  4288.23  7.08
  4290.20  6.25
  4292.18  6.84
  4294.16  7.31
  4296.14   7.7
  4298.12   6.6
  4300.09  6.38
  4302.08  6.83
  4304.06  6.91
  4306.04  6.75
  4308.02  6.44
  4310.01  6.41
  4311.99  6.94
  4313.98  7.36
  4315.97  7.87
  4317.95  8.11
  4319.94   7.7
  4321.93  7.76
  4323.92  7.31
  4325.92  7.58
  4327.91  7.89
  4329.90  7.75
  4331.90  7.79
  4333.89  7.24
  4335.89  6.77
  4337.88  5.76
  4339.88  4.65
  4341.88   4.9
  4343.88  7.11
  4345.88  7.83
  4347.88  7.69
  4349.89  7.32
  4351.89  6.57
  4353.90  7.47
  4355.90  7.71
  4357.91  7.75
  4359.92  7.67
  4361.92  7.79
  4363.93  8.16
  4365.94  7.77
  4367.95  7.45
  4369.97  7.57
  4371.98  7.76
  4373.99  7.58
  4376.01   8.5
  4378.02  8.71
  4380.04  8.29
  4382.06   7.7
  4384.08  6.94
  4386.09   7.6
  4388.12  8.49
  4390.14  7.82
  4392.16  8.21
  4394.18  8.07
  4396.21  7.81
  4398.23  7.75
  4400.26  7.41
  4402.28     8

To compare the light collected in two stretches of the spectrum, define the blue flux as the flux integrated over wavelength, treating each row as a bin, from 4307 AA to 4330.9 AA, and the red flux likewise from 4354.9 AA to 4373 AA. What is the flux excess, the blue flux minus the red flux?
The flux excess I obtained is 37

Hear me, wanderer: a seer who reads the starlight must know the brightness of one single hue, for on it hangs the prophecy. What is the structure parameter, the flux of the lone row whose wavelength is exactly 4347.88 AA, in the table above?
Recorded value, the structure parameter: 7.69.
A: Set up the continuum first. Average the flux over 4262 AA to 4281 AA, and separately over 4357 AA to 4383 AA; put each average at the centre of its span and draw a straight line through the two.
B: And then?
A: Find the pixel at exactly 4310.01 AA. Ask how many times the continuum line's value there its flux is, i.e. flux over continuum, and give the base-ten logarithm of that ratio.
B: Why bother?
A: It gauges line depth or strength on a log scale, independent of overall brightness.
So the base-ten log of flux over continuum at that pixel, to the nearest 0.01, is -0.08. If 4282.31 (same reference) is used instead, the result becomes -0.01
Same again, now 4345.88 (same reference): 0.00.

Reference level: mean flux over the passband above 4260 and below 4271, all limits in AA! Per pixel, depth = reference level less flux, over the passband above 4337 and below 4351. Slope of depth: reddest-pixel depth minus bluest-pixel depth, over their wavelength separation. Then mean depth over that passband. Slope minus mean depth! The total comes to -1.4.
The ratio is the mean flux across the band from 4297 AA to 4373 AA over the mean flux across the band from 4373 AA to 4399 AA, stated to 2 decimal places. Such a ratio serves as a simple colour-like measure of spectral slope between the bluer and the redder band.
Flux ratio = 0.90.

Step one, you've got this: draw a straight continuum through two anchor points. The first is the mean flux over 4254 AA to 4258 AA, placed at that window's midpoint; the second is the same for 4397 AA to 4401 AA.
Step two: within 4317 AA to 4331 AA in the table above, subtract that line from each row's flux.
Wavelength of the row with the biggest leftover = 4317.95 AA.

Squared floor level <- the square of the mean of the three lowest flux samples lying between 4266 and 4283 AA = 53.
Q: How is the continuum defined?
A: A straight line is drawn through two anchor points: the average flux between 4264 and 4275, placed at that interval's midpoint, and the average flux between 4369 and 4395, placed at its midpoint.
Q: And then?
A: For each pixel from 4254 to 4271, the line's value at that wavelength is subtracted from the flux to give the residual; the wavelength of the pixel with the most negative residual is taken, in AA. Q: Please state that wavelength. 4254.79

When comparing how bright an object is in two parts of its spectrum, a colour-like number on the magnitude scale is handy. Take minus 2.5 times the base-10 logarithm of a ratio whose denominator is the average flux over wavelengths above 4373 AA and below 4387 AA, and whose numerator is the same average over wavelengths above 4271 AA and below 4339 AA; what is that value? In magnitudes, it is 0.094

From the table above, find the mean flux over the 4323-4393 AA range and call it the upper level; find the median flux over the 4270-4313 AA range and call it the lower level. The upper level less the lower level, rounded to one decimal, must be 0.3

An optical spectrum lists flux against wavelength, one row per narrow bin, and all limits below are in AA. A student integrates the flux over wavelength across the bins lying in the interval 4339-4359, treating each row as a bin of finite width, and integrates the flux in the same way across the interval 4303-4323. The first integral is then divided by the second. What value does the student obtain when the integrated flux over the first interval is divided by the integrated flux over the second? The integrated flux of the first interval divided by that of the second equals 0.96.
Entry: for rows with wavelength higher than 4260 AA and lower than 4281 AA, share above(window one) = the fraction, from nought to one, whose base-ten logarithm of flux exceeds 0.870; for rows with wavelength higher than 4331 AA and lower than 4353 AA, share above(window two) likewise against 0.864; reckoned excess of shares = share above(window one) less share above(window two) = 0.5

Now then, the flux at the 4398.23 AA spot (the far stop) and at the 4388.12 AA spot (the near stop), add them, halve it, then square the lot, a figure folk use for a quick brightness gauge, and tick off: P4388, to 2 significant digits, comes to 66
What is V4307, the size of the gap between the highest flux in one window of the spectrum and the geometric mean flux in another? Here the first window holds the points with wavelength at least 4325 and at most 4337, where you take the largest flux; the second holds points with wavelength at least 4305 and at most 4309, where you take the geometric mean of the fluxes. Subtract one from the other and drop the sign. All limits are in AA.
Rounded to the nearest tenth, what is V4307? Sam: 1.3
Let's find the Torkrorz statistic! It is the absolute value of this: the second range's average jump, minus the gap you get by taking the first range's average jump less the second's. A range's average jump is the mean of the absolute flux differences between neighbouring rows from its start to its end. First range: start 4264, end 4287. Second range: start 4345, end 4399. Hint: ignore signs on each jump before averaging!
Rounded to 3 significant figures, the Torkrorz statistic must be 0.529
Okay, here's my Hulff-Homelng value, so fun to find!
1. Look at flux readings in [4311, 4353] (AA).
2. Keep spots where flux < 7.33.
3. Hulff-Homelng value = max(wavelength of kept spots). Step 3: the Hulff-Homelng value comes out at 4351.89 AA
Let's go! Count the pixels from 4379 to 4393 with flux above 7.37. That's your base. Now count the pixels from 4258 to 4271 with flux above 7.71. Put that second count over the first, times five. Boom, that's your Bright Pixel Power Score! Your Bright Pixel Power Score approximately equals 3.3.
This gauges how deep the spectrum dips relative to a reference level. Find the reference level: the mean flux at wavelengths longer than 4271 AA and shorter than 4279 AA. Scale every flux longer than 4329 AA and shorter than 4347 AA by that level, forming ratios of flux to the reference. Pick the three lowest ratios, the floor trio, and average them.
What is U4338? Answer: 0.66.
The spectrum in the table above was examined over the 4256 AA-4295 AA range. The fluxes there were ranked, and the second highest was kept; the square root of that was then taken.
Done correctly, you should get 2.85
